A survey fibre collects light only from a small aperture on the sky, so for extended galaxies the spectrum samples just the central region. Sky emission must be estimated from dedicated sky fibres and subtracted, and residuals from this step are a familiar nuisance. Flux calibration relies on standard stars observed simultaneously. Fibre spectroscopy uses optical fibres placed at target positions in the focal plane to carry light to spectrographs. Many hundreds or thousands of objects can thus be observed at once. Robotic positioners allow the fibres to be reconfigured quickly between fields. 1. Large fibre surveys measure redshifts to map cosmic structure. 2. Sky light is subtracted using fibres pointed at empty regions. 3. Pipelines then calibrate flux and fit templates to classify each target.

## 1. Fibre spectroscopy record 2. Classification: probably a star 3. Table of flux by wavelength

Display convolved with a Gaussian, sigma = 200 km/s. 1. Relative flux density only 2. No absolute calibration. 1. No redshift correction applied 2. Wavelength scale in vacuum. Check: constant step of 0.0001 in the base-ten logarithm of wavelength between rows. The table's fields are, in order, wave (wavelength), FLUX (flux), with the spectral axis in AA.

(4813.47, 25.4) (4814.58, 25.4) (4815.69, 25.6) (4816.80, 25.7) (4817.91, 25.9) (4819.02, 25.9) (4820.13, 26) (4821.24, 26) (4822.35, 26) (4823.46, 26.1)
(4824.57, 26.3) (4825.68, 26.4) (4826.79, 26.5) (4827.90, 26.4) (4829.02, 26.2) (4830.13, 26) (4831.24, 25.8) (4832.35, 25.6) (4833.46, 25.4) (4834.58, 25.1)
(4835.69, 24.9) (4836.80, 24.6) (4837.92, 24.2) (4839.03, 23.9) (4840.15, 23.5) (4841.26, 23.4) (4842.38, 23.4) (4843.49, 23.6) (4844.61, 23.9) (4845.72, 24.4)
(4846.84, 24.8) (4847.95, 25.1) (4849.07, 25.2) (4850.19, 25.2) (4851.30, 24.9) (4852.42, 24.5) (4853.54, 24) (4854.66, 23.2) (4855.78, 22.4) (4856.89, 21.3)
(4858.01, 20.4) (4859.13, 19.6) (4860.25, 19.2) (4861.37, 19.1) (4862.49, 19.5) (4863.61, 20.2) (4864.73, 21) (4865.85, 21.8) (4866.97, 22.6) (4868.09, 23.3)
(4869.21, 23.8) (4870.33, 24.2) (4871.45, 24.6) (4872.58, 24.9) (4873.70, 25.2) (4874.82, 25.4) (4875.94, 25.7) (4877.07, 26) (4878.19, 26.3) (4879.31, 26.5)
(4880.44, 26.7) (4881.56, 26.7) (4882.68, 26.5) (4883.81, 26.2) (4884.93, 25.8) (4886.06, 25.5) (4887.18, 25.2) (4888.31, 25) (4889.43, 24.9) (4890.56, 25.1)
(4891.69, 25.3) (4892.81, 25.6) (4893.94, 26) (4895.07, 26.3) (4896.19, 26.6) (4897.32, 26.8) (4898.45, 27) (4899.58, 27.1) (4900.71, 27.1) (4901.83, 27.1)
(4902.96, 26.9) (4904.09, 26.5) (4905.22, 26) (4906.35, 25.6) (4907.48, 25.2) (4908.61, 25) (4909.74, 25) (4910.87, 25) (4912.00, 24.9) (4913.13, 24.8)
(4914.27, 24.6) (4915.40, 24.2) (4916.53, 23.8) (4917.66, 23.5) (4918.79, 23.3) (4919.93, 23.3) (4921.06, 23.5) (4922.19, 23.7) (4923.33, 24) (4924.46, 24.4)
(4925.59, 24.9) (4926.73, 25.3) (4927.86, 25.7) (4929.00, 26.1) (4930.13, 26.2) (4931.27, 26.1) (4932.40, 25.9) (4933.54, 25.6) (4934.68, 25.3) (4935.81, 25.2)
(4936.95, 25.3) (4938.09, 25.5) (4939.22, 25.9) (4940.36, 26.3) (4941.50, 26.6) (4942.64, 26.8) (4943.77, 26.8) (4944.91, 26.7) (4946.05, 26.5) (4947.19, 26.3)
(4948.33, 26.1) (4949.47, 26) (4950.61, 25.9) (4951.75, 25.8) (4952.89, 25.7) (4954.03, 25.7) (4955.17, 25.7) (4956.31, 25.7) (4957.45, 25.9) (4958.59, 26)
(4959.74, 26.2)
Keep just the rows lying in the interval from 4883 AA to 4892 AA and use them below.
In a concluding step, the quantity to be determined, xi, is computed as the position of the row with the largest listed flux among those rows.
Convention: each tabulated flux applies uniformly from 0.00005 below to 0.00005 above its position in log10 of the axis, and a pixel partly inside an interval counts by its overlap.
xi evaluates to 4883.81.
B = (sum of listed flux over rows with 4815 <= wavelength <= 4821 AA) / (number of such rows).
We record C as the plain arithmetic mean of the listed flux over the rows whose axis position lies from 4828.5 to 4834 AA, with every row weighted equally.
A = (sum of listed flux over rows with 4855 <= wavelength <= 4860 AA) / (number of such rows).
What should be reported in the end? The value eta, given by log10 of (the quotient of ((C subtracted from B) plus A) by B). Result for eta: -0.09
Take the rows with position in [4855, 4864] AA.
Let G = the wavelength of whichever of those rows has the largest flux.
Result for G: 4855.78 AA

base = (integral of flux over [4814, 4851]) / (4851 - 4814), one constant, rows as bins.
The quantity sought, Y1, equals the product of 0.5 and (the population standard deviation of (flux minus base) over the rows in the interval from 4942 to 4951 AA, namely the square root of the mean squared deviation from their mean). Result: 0.17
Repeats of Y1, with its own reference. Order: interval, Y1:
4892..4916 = 0.47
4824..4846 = 0.55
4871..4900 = 0.36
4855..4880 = 1.24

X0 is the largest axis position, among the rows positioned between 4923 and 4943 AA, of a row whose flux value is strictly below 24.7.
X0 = 4924.46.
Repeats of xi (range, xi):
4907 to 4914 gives 4907.48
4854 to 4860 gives 4854.66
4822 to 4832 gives 4826.79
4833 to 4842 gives 4833.46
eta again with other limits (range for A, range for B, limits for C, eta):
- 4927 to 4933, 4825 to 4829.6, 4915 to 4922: 0.04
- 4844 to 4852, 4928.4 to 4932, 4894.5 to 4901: -0.04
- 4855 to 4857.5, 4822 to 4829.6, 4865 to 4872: -0.03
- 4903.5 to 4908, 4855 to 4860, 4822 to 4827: -0.01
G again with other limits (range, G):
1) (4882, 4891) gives 4882.68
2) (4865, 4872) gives 4871.45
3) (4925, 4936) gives 4930.13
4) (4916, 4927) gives 4926.73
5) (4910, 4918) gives 4910.87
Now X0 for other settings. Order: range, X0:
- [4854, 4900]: 4871.45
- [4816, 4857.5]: 4856.89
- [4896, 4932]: 4924.46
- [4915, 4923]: 4922.19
